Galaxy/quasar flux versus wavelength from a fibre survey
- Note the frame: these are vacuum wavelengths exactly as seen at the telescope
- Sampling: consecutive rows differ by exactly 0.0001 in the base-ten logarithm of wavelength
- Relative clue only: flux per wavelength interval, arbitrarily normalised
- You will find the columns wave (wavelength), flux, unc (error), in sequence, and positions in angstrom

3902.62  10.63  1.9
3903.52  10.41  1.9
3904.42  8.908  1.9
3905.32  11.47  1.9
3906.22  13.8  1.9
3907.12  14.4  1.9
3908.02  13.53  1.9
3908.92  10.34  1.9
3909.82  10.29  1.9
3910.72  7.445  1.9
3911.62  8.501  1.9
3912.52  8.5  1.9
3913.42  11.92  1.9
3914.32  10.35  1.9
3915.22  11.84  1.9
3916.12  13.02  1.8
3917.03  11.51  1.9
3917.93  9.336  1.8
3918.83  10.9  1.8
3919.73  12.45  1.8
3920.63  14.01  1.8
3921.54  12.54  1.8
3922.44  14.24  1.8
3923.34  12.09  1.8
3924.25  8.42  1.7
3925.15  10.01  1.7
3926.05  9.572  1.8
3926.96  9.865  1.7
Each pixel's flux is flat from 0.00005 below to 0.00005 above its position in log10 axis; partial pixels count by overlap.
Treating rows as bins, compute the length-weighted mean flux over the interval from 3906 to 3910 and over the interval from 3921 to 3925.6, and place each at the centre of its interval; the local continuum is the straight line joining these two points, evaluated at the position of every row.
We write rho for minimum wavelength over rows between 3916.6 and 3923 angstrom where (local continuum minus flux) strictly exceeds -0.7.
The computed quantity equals 3917.03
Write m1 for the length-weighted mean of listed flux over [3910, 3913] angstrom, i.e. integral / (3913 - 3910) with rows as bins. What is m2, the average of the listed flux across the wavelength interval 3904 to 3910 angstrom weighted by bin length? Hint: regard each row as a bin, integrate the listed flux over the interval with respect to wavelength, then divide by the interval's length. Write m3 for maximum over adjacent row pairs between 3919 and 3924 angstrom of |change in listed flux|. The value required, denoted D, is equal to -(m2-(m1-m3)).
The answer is -6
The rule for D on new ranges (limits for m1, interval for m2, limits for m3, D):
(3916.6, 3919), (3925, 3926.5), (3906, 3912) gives -2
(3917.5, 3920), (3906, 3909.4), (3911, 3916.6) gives -6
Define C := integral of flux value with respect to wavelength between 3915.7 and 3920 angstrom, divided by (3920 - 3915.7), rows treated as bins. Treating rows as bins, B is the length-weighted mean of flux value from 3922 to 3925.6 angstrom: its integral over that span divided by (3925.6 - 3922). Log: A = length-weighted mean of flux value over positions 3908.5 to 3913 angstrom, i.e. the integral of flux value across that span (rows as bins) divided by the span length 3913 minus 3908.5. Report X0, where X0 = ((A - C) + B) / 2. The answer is 4.4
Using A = 9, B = 11.2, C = 11.4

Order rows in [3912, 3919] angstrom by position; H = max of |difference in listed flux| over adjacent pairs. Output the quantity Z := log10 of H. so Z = 0.53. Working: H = 3.42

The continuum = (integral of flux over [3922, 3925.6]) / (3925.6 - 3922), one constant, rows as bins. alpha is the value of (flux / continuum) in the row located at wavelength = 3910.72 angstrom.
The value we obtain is 0.7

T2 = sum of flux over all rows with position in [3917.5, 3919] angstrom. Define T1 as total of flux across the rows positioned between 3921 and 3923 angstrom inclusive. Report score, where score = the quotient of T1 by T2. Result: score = 1.32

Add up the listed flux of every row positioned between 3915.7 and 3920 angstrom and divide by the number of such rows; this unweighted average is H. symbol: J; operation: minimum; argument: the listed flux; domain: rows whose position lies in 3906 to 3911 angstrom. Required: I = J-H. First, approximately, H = 11.4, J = 7.445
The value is -4.0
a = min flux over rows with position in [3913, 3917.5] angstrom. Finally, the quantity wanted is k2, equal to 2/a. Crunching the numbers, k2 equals 0.19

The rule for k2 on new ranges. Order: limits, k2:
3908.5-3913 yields 0.27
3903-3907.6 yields 0.22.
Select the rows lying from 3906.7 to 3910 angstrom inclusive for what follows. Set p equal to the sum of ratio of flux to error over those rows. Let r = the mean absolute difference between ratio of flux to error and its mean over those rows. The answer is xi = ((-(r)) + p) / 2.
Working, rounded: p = 25.6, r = 0.96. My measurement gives 12.3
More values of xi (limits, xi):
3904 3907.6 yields 12.3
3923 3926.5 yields 11.1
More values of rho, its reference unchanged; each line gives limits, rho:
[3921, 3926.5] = 3923.34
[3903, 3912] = 3903.52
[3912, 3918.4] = 3912.52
